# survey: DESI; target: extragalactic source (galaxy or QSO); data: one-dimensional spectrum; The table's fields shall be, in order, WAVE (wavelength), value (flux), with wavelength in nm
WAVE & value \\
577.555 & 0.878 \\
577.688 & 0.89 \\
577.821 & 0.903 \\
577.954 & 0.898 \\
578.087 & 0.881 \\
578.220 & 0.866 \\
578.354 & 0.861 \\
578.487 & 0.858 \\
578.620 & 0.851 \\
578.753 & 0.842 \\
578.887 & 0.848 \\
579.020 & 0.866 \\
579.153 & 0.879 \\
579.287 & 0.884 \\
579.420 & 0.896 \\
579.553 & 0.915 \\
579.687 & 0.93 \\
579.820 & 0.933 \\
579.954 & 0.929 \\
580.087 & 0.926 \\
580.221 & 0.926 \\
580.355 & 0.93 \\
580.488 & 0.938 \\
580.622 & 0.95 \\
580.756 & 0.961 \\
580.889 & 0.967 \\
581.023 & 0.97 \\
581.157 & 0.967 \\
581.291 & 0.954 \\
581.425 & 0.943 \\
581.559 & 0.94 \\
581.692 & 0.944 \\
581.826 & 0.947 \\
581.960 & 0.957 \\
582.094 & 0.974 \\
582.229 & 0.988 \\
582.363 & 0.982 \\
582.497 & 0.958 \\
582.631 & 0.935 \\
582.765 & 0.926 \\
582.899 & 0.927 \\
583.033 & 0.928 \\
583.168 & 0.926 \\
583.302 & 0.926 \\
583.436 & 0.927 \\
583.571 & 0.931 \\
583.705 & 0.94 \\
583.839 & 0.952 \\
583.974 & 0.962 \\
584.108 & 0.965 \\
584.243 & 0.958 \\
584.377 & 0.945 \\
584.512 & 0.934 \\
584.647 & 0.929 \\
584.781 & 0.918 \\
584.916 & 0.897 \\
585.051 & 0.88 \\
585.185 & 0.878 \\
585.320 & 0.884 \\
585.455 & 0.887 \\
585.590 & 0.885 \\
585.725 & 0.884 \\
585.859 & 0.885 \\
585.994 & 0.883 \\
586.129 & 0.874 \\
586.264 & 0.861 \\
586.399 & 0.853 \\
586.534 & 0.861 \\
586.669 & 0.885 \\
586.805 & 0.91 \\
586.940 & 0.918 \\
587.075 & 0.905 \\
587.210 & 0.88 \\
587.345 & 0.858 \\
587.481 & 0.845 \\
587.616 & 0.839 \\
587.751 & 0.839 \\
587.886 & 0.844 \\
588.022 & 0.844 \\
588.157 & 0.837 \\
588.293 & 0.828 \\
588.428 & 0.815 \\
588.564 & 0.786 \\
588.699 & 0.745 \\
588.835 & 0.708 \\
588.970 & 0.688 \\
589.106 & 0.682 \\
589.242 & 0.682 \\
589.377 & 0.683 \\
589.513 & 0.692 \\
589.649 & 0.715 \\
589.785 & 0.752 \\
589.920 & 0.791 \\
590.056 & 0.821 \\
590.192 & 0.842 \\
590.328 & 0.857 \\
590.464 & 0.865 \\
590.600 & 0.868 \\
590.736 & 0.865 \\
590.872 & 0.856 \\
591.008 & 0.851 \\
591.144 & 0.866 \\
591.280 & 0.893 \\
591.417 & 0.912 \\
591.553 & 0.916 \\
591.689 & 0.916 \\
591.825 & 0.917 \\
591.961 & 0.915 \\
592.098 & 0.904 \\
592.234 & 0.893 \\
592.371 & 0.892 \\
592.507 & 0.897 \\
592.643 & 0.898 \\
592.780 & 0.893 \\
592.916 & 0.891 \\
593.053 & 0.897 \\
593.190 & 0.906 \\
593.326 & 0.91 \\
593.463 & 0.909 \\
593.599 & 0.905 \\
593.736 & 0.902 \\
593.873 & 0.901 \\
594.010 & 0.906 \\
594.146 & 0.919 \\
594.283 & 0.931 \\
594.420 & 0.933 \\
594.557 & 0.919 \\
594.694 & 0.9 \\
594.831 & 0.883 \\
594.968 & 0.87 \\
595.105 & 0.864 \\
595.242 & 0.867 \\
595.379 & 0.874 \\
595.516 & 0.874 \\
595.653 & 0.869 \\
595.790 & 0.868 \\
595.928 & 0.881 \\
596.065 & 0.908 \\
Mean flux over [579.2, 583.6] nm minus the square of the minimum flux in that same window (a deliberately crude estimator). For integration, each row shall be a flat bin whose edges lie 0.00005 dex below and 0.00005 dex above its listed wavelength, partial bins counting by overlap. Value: 0.159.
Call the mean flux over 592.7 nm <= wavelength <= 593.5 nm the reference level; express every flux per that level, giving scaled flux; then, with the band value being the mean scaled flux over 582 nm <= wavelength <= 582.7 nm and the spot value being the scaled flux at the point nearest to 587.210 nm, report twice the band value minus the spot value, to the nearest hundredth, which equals 1.17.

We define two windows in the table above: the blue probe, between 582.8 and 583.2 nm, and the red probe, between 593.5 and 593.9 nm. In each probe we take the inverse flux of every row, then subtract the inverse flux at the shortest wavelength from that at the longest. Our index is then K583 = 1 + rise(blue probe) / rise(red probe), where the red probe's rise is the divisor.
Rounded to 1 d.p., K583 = 1.2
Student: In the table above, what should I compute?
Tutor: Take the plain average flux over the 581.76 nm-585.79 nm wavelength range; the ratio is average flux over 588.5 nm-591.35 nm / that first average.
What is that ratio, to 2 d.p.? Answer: 0.84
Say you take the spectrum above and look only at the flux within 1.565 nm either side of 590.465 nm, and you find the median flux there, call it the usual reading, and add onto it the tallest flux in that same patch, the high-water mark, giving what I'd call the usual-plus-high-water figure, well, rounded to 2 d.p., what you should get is 1.77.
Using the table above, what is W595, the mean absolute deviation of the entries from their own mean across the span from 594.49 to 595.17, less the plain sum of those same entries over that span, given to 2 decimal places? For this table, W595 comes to -4.42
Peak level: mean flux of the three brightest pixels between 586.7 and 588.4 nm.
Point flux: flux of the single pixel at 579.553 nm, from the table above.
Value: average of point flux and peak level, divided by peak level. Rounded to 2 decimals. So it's 1.00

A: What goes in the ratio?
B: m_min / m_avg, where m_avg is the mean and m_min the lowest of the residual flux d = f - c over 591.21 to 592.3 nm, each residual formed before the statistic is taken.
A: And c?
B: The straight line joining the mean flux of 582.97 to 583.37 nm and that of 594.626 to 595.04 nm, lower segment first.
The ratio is -0.3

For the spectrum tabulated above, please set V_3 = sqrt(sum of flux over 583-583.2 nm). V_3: 1.36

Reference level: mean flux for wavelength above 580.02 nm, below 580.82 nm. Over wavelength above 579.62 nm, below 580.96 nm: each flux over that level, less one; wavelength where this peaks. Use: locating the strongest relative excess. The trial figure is 580.889 nm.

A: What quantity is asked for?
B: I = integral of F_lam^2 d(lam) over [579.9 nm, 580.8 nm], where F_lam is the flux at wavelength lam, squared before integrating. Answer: 0.8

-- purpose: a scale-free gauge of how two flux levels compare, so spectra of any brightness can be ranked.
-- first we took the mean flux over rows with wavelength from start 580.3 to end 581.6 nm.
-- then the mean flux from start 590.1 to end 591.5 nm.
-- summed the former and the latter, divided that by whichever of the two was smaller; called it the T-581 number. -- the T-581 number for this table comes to 2.10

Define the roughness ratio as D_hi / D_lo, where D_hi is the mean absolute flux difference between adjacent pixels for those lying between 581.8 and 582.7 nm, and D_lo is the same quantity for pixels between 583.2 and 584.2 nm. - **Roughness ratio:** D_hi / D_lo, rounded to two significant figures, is 2.4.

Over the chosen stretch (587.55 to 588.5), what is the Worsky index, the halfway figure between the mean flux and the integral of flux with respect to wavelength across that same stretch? 0.8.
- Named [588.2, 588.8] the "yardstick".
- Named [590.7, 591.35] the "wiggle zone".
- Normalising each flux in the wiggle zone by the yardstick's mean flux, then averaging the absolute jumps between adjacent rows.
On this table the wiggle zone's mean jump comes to 0.018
